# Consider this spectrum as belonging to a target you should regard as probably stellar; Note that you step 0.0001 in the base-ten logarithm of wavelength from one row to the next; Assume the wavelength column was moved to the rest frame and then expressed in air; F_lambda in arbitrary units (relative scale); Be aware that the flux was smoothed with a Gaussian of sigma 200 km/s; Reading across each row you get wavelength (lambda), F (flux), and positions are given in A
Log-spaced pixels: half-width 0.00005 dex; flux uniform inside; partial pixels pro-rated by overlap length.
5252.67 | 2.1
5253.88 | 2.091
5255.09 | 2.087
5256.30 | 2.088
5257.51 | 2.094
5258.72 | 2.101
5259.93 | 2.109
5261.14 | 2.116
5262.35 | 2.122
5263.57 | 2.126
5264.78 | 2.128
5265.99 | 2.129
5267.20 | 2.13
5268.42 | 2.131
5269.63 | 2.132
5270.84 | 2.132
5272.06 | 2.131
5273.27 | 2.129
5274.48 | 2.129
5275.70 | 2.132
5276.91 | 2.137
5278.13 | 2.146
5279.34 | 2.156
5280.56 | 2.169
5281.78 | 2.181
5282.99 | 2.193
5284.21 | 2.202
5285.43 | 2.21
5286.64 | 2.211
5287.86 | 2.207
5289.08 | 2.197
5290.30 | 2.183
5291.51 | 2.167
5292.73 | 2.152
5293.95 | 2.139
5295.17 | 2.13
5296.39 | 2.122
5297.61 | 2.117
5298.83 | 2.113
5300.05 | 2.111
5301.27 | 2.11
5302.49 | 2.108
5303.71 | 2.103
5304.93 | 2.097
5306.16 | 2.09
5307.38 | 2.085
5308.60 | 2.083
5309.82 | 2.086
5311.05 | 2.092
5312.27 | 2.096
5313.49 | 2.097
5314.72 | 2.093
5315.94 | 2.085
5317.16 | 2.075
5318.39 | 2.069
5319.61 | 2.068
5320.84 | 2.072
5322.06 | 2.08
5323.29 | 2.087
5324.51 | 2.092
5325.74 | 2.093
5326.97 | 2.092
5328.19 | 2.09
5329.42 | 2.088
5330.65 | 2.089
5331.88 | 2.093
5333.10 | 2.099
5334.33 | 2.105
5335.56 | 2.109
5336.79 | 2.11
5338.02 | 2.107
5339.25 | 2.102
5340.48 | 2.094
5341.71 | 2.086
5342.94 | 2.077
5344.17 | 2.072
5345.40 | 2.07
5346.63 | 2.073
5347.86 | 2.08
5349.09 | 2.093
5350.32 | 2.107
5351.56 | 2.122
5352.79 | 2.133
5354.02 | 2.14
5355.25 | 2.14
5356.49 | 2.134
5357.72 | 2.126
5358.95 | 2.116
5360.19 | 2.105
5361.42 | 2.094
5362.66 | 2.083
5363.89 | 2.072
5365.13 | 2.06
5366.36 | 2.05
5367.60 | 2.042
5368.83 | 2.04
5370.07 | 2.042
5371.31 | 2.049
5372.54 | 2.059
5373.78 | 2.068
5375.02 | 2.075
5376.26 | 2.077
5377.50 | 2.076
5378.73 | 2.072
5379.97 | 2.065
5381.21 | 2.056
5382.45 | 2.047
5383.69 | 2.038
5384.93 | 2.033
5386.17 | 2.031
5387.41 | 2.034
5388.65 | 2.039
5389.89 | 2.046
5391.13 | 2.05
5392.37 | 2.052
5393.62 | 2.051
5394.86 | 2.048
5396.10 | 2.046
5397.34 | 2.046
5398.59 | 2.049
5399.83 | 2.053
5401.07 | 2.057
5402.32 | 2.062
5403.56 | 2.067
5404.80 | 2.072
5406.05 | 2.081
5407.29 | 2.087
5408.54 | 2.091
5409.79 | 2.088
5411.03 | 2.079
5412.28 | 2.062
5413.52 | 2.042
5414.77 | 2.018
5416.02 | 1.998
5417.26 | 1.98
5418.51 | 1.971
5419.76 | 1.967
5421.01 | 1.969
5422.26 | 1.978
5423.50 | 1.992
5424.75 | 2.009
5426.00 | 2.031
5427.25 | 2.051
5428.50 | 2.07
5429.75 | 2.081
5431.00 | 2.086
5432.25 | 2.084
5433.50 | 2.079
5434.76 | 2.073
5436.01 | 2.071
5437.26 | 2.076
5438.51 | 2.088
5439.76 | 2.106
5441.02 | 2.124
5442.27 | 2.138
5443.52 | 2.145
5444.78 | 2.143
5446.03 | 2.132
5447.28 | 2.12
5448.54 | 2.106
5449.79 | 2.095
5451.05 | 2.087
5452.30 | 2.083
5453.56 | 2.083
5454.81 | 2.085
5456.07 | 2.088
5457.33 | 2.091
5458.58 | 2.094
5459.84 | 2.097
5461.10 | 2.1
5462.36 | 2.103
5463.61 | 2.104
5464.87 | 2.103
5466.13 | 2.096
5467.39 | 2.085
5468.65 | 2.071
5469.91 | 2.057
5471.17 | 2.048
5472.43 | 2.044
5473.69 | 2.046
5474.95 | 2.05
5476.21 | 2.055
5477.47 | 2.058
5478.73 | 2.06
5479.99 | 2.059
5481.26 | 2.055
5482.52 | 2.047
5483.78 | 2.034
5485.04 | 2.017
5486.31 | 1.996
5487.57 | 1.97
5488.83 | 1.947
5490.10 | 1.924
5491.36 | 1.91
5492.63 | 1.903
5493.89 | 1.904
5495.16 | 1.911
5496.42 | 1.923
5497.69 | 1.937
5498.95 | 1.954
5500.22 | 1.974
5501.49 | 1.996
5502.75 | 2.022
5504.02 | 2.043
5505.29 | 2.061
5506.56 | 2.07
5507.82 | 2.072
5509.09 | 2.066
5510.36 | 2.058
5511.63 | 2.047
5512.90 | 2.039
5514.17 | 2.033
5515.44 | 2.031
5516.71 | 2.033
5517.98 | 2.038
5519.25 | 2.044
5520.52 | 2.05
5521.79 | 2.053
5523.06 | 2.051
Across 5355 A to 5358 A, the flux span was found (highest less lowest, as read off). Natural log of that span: -4.27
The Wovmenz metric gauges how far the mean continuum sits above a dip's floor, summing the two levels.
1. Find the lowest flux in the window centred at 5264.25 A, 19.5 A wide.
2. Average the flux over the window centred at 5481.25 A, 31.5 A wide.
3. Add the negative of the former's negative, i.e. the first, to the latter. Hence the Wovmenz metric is 4.10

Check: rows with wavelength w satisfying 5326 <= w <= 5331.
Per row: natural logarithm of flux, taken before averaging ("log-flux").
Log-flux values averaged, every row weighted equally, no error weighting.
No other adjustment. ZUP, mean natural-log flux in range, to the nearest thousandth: 0.737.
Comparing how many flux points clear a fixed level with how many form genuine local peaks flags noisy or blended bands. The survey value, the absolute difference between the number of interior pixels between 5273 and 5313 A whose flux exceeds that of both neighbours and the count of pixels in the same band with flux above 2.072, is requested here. 32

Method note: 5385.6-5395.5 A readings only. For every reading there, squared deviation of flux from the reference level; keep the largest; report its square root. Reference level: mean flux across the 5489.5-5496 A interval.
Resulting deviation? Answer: 0.14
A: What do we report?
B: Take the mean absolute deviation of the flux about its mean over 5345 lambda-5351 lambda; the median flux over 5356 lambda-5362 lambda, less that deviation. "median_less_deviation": 2.10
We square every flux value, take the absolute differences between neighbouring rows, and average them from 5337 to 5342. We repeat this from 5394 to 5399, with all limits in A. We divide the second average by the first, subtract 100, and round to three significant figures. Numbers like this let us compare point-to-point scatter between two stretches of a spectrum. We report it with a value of -99.8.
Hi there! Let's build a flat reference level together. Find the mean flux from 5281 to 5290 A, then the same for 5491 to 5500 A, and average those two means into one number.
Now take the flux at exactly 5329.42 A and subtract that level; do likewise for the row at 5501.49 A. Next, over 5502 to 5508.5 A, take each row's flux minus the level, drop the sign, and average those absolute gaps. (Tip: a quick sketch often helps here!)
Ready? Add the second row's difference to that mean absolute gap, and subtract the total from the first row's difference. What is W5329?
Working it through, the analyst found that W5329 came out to 0.076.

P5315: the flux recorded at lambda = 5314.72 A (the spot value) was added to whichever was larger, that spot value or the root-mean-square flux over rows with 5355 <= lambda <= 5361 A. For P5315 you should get 4.22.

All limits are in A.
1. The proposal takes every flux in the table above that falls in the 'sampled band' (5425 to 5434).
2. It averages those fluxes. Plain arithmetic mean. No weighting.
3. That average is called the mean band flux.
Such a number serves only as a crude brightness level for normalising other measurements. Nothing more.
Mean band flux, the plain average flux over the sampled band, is 2.07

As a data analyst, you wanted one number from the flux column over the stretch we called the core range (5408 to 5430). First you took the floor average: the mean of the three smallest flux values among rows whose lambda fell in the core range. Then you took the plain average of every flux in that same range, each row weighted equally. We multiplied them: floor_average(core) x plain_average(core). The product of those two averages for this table 3.99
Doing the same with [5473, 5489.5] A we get 4.00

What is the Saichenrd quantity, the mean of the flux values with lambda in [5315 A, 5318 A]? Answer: 2.08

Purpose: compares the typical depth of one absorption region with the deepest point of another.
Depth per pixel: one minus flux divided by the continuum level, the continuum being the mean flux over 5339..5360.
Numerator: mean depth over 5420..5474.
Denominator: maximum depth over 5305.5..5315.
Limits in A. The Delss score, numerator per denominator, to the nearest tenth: 1.2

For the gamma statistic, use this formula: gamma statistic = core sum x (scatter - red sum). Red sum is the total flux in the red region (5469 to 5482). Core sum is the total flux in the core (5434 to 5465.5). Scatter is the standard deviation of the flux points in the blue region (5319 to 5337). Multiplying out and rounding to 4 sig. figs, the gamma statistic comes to -1078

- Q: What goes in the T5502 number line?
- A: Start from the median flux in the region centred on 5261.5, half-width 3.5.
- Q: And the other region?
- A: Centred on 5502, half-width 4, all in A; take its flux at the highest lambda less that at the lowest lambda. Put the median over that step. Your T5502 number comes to 20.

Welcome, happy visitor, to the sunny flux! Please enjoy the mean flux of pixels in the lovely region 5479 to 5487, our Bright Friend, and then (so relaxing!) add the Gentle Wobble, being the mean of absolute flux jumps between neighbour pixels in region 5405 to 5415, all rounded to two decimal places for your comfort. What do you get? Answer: 2.05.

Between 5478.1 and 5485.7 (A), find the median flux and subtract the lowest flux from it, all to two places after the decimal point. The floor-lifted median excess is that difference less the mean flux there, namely -2.01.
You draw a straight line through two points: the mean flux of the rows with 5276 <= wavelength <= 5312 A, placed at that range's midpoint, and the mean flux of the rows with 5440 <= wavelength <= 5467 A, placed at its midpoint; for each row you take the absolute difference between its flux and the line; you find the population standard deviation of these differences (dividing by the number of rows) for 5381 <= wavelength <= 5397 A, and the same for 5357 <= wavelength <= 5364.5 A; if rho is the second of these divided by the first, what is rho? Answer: 2.2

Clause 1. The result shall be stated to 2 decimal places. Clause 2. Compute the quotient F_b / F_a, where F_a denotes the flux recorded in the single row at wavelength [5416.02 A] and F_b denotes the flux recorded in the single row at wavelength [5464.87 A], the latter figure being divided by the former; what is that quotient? 1.05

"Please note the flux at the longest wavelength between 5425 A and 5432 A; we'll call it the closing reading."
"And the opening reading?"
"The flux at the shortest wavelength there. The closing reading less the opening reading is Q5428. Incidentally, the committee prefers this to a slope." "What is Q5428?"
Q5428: 0.055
